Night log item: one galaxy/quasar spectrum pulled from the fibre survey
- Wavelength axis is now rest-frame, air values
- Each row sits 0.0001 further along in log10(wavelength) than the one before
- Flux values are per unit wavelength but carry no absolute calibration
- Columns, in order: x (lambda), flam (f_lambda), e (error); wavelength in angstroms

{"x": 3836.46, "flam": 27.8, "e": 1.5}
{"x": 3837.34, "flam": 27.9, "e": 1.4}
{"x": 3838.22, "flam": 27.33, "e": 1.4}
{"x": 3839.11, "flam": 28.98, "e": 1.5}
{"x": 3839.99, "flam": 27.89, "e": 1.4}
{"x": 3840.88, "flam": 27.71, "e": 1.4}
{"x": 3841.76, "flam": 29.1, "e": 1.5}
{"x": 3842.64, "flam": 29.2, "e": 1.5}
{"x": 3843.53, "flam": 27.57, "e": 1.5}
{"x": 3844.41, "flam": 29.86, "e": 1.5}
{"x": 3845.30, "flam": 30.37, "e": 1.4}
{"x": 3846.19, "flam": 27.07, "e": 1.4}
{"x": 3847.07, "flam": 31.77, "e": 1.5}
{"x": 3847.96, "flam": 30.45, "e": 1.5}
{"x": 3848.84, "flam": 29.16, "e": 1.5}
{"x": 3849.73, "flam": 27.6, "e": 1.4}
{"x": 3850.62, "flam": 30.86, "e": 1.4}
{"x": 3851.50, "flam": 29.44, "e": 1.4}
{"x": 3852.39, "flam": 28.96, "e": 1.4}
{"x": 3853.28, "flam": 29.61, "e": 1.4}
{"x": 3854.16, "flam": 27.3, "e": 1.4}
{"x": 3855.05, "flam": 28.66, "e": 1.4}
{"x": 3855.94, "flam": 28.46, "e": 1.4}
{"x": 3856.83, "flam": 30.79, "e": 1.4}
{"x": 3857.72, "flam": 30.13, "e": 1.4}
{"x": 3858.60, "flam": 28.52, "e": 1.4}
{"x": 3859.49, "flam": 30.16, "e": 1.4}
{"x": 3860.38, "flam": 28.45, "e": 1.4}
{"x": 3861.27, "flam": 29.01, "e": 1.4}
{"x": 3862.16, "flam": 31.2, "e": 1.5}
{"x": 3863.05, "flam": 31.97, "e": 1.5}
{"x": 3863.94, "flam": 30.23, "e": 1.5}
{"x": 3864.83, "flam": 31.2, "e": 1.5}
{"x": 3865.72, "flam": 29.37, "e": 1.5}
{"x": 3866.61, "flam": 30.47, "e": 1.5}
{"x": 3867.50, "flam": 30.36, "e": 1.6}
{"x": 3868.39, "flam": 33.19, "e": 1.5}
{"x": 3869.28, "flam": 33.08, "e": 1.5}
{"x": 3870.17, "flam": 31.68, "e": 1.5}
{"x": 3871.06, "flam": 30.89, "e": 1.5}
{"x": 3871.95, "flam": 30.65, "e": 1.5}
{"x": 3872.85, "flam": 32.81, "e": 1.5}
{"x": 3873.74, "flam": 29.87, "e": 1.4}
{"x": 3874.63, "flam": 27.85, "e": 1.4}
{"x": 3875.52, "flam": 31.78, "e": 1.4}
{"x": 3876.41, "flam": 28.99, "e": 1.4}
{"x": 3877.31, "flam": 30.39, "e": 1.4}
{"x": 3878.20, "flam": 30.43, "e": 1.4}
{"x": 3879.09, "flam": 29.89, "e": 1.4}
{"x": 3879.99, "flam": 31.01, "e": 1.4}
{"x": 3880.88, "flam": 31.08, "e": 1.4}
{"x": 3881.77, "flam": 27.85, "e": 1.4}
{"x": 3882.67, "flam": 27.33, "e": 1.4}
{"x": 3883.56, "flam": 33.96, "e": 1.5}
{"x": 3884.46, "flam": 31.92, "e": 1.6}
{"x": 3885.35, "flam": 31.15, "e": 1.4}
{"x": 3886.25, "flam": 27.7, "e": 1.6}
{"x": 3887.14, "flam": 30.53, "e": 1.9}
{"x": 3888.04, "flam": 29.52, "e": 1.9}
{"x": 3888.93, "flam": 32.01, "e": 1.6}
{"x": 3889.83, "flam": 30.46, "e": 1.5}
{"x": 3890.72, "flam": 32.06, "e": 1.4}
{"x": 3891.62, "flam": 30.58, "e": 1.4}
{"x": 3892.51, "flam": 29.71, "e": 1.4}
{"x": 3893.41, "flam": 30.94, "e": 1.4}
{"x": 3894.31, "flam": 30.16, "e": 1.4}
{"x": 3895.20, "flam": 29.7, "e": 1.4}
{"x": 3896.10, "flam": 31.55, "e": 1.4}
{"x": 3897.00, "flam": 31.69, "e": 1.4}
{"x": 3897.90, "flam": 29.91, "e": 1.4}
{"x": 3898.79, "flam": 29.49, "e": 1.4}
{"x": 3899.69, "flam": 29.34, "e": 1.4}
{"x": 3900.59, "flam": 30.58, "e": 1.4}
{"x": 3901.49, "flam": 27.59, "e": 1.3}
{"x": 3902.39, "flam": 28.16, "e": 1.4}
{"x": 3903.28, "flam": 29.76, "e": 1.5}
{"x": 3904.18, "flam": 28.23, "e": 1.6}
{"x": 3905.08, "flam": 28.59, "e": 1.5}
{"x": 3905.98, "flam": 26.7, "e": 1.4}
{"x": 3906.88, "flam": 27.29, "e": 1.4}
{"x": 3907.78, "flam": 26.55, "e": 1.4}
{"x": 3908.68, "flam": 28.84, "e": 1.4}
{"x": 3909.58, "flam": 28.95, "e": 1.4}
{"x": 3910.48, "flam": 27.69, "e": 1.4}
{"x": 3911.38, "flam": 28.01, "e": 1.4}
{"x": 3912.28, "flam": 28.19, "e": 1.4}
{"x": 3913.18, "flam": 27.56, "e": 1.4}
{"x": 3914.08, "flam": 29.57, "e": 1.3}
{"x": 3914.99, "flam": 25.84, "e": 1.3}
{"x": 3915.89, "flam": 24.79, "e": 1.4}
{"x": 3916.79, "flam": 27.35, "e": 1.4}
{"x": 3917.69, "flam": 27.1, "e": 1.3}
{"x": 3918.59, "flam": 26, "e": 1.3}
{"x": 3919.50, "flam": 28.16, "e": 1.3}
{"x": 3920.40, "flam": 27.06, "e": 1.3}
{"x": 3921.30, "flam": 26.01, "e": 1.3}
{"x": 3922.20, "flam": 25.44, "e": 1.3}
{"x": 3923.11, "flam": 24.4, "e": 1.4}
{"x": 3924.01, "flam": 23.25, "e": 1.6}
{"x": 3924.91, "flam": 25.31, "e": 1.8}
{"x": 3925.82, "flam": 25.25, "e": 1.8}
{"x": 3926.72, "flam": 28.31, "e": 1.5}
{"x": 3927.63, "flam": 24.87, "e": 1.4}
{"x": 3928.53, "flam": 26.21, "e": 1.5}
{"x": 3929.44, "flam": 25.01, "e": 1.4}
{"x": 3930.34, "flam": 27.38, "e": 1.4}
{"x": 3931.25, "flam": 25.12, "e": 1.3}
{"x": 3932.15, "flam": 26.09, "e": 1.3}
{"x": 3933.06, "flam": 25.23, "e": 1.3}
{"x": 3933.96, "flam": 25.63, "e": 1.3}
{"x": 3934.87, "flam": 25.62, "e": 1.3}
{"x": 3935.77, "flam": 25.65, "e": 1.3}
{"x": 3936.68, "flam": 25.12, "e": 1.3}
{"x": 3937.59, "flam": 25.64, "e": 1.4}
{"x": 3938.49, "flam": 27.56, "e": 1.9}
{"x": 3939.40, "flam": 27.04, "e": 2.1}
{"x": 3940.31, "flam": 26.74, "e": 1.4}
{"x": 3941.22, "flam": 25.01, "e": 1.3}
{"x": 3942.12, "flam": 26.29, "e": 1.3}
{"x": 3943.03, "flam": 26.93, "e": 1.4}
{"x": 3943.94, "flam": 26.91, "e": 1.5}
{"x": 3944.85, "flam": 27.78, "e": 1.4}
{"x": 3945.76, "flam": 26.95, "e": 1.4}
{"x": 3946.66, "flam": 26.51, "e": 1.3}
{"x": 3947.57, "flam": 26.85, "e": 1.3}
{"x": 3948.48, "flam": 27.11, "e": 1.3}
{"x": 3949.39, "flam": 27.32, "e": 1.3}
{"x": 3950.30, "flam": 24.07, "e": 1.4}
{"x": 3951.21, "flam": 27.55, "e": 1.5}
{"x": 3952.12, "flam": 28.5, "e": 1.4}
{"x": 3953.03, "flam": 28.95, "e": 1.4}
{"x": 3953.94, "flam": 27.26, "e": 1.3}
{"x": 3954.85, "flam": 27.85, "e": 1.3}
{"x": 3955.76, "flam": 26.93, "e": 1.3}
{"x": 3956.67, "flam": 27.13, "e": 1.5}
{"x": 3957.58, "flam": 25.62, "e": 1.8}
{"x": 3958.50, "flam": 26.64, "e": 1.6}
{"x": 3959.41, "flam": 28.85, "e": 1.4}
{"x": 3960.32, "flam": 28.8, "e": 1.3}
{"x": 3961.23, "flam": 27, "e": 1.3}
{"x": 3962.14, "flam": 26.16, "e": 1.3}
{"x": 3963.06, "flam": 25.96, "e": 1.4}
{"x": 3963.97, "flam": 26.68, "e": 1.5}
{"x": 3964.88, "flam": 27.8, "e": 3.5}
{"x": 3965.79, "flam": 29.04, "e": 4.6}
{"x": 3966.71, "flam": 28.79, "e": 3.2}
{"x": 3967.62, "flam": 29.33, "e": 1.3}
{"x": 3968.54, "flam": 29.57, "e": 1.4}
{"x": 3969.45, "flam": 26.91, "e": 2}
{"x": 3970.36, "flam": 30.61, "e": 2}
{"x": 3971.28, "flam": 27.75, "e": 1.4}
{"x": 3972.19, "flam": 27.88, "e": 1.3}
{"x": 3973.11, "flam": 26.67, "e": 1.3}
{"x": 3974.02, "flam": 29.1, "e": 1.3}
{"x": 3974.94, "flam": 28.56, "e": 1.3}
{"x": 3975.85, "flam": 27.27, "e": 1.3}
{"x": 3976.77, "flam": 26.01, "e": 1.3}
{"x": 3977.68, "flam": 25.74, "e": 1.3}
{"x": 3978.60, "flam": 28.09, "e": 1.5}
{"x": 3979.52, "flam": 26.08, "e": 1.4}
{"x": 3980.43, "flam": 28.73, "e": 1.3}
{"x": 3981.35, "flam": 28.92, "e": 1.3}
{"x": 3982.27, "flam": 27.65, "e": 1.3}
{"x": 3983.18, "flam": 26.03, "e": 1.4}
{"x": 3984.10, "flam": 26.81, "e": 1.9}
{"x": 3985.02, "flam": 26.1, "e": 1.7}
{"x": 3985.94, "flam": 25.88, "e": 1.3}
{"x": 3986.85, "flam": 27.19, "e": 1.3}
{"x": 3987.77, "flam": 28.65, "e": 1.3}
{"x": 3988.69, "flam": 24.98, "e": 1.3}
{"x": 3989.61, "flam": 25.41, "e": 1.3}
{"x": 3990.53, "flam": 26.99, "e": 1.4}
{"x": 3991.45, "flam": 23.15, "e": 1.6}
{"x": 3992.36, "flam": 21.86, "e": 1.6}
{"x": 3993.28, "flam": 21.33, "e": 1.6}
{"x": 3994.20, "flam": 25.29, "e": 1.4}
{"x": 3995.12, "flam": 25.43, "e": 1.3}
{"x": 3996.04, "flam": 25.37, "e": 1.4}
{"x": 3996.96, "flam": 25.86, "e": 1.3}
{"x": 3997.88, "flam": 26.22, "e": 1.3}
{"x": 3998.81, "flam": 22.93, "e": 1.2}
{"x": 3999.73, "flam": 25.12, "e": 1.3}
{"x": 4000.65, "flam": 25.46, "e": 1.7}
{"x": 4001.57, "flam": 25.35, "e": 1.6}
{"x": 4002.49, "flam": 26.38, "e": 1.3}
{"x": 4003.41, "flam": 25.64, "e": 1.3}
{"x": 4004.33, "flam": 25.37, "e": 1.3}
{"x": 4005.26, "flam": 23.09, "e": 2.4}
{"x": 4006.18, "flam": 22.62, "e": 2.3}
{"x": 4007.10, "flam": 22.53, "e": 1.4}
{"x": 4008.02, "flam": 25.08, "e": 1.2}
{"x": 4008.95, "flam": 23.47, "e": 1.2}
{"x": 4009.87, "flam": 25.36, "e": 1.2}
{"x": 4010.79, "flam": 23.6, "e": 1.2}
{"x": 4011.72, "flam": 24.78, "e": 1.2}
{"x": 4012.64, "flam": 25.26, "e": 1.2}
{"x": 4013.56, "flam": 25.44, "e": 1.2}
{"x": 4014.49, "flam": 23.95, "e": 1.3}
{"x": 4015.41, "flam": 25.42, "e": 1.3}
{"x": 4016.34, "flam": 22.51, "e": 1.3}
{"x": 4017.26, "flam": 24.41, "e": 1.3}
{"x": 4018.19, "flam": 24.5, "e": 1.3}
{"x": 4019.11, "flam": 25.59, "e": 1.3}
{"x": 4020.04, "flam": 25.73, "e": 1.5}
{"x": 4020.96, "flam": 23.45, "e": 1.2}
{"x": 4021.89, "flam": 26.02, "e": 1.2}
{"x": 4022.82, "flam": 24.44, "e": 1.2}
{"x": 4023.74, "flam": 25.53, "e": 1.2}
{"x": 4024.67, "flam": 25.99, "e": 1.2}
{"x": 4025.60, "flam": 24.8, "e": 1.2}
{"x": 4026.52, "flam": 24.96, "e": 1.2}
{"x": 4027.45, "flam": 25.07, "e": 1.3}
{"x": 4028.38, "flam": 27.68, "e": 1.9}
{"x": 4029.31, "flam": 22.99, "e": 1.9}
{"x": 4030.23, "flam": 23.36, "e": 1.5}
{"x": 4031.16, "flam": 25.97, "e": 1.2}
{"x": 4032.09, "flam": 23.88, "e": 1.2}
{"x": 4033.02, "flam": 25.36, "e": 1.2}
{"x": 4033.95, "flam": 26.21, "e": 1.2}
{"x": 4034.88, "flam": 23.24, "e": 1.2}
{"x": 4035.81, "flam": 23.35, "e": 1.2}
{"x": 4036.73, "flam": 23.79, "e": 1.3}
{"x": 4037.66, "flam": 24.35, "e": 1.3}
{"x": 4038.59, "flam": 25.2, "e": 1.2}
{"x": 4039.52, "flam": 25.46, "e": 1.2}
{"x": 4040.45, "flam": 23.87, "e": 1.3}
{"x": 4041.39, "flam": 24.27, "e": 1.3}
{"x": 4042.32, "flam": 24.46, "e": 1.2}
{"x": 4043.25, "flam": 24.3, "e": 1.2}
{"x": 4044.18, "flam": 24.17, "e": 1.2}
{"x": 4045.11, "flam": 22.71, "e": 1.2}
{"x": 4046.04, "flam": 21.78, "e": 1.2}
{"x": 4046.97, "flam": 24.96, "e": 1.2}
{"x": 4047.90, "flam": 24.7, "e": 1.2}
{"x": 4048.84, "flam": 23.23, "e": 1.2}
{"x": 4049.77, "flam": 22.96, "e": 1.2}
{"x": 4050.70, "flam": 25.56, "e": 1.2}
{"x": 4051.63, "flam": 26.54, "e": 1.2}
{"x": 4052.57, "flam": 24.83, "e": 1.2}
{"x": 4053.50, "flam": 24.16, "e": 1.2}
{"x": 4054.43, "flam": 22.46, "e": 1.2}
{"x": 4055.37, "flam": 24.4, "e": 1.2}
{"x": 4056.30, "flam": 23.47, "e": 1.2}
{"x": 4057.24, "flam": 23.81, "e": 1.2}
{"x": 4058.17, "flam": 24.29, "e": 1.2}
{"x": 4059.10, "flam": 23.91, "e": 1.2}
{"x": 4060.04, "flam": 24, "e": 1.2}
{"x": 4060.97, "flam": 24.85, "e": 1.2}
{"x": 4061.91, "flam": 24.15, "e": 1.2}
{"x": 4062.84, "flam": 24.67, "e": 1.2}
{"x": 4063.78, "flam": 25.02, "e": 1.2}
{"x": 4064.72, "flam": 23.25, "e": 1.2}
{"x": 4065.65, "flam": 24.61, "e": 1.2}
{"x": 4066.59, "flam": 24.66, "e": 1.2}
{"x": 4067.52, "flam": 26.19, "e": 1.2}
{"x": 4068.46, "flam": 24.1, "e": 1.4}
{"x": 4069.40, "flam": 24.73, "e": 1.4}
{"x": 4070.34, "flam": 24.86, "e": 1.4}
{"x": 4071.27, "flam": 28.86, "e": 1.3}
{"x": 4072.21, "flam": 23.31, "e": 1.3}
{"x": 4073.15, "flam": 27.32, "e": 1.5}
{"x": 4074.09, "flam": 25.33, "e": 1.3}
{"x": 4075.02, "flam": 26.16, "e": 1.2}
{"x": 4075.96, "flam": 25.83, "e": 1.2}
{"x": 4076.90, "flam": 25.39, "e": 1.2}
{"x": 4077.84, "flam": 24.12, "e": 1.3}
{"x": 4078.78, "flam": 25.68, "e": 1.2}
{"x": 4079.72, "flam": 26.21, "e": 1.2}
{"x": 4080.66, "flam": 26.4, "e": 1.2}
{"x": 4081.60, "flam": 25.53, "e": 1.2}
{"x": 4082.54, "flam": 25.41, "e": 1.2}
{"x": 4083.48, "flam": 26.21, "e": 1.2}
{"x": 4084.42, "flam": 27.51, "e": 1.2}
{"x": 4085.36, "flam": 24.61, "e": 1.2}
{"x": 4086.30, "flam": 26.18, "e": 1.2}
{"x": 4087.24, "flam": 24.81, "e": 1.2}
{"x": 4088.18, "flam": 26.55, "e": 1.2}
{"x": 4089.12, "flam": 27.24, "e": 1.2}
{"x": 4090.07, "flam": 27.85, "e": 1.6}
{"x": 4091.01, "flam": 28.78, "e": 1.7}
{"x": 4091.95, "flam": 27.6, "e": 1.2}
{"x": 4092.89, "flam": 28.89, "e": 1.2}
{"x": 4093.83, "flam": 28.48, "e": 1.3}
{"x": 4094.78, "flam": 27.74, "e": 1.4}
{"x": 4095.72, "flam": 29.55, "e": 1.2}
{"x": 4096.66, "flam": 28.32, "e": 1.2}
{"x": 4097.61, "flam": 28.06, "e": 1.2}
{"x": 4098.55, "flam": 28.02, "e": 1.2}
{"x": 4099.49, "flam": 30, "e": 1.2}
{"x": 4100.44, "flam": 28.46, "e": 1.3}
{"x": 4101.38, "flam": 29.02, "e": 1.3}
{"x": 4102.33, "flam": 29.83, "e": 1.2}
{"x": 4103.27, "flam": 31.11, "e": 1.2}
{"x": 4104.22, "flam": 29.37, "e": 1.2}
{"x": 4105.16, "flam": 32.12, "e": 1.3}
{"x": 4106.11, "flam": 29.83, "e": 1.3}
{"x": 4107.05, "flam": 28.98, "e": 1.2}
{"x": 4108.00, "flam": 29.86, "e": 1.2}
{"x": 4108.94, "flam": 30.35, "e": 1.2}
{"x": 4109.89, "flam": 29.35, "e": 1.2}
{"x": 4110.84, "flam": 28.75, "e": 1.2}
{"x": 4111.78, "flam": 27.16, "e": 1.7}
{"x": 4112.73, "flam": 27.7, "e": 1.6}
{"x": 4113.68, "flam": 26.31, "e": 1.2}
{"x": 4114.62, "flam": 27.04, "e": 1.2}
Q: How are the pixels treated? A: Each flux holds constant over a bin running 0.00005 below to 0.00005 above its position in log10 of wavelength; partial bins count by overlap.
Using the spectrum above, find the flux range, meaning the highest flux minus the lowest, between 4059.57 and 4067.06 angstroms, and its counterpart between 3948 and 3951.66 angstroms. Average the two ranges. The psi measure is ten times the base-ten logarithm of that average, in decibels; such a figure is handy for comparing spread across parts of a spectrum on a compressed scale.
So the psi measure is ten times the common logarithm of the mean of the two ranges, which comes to 4.2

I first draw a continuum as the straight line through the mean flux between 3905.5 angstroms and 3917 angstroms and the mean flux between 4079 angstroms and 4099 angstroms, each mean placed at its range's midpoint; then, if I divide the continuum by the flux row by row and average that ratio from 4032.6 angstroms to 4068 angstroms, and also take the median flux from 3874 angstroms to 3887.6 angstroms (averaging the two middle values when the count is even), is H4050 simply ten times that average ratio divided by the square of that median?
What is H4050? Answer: 0.012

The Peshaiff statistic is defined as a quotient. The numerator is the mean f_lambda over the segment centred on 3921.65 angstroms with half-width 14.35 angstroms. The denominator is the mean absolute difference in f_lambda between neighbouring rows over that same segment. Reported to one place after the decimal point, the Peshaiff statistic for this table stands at 20.2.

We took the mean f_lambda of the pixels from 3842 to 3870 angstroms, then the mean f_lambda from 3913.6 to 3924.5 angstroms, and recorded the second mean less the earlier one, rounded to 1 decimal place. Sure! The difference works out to -3.6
